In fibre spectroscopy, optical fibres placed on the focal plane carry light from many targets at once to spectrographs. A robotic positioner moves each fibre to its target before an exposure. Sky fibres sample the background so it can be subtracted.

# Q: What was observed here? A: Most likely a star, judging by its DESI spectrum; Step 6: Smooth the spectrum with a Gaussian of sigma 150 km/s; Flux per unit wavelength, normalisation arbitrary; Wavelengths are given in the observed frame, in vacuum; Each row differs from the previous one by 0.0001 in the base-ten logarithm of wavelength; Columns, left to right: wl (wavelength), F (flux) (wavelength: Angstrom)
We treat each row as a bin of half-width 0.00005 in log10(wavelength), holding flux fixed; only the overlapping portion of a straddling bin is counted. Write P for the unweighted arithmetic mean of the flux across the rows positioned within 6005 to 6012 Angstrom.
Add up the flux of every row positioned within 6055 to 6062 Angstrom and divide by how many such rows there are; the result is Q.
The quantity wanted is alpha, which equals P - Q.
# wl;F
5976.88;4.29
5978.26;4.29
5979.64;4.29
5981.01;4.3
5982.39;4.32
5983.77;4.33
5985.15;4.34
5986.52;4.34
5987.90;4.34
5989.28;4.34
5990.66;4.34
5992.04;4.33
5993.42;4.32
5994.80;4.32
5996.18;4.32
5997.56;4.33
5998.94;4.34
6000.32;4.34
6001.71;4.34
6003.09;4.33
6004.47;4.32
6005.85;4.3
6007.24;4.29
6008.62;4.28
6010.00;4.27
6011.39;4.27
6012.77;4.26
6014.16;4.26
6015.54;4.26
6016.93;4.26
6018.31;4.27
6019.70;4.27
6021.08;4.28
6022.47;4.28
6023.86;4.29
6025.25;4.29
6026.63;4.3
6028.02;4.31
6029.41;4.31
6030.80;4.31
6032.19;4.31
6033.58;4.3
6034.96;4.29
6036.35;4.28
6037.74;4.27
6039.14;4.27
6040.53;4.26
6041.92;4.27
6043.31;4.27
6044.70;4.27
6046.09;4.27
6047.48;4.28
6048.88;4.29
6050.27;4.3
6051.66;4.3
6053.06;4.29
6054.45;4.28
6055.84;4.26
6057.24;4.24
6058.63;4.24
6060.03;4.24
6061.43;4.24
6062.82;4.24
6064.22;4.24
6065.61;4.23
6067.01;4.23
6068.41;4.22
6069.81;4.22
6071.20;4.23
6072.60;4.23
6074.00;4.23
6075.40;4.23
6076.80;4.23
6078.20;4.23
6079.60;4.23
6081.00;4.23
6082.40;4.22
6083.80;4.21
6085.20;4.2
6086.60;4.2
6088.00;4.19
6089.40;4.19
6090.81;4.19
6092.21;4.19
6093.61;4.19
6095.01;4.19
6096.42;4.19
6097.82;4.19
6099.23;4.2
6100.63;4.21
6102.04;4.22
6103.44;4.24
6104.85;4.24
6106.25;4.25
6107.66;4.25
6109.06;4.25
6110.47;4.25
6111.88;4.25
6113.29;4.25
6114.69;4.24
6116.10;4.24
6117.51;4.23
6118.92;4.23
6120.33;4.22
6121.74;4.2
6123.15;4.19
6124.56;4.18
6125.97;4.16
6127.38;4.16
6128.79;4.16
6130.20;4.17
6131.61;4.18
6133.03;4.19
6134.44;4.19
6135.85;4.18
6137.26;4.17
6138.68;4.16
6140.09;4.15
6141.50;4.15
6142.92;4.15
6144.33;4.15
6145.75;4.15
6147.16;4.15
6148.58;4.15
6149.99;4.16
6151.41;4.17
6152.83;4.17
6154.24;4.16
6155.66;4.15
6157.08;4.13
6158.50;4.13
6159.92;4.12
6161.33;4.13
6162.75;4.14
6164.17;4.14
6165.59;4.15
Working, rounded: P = 4.28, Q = 4.24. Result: 0.04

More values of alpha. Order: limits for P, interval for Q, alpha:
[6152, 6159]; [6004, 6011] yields -0.14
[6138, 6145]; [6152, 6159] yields 0.00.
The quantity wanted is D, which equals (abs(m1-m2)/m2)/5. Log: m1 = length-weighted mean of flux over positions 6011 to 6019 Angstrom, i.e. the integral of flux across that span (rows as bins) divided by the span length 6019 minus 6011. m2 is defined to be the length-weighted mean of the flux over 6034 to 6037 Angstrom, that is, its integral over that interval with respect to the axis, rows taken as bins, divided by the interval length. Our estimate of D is 0.0016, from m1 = 4.27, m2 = 4.30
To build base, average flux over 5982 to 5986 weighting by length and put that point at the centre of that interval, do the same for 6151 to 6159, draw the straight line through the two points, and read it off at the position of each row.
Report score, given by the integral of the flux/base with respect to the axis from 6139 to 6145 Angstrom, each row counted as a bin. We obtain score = 5.99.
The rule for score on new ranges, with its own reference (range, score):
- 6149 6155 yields 6.02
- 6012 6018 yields 5.95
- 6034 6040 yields 6.00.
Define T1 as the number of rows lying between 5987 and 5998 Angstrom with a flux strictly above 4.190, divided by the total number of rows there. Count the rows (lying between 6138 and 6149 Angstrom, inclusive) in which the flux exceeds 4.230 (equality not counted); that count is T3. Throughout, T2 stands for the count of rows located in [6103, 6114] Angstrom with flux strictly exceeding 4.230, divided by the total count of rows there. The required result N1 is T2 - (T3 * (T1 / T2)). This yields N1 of 1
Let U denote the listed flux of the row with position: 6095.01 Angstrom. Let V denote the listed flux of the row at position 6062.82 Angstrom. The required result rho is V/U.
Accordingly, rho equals 1.01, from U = 4.19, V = 4.24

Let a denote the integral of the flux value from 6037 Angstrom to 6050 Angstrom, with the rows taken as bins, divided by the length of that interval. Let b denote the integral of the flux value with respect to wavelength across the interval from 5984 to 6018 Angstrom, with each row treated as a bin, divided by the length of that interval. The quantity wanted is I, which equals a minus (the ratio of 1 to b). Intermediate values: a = 4.27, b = 4.31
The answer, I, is 4.04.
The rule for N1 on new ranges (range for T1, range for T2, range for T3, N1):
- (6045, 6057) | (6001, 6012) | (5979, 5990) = -7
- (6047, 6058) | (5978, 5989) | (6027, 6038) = -7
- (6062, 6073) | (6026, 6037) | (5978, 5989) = -7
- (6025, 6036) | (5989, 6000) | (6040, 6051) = -7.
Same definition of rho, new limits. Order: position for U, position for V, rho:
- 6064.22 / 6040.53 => 1.00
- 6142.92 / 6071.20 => 1.02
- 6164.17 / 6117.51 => 1.02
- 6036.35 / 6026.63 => 1.00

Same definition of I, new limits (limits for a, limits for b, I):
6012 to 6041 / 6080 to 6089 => 4.04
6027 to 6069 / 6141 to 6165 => 4.03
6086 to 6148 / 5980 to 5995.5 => 3.97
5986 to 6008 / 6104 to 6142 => 4.09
